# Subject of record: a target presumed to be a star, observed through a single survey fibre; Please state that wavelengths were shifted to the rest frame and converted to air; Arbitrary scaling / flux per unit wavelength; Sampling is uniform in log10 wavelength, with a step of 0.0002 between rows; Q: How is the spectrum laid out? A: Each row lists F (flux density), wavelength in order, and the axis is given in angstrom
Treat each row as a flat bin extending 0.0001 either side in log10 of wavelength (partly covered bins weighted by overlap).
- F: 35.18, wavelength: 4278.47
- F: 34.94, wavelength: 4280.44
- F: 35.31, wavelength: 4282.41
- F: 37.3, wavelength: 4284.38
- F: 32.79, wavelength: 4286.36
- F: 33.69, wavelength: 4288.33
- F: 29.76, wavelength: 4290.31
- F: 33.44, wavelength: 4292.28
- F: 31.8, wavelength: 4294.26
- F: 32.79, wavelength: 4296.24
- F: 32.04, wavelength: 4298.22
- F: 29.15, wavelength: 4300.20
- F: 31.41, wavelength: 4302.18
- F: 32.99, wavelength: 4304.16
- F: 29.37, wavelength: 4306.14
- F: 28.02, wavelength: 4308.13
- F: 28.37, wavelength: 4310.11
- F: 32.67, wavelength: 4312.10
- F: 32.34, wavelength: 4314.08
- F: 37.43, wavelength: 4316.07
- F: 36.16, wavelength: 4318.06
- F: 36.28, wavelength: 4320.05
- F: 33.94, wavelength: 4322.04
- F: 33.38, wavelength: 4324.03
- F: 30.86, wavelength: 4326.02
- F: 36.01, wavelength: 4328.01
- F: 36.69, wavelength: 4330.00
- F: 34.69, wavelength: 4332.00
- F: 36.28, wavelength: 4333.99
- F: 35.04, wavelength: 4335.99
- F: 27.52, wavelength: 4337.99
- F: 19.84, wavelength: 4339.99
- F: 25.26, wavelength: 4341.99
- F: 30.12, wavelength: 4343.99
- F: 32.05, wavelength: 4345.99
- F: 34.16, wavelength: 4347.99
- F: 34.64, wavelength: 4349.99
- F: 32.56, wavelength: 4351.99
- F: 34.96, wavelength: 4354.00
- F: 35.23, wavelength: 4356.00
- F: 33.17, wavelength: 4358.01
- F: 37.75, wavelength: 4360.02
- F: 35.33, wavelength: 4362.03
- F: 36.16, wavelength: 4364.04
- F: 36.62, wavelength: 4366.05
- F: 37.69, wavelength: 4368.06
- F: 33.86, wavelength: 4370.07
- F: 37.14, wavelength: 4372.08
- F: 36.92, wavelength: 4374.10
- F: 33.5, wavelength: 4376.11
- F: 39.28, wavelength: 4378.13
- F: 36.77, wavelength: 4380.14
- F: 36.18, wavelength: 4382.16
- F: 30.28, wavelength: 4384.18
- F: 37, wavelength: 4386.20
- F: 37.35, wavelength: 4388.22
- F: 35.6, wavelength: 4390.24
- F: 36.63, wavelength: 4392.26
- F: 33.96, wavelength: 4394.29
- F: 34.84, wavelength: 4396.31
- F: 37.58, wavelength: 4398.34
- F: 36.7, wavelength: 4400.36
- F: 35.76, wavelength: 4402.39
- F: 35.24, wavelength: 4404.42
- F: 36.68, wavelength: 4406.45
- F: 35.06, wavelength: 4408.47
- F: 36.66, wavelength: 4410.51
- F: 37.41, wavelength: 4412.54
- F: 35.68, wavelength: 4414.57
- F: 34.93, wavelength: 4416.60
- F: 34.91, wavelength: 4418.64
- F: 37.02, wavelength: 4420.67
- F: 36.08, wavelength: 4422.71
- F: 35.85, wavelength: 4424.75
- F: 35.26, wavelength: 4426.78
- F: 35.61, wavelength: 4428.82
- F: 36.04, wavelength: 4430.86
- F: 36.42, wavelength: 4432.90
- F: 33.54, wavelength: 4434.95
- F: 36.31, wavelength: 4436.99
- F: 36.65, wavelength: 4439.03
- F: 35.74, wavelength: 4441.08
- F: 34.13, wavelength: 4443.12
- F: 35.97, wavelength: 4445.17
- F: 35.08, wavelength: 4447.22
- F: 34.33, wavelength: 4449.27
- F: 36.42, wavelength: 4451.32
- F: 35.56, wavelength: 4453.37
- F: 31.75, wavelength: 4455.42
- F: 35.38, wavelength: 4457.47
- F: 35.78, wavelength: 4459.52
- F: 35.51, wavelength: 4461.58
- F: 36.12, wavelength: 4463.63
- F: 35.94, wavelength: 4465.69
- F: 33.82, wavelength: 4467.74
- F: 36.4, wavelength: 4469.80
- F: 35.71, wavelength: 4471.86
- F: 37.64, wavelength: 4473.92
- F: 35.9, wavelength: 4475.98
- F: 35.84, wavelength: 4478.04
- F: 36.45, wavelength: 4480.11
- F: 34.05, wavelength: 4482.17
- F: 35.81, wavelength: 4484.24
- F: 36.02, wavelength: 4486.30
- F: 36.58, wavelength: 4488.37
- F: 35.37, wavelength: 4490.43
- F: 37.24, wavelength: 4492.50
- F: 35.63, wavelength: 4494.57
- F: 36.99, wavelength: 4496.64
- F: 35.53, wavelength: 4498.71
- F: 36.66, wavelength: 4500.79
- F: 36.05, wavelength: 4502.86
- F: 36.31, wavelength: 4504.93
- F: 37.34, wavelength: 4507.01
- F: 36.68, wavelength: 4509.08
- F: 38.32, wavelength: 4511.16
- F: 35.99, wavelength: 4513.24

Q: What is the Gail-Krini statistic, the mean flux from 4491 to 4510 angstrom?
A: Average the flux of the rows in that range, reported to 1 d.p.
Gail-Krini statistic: 36.5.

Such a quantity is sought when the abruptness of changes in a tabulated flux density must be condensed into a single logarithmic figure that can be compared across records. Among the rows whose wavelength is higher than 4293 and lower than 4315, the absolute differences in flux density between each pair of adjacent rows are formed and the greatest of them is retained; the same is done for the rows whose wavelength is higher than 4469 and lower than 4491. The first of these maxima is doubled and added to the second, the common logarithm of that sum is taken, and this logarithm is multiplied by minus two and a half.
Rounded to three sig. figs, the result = -2.60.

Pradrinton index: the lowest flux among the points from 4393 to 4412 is 33.96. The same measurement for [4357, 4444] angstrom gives 30.28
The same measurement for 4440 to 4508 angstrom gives 31.75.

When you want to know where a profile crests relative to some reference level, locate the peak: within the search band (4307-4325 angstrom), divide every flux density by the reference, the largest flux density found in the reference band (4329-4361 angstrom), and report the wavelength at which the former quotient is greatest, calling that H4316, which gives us 4316.07 angstrom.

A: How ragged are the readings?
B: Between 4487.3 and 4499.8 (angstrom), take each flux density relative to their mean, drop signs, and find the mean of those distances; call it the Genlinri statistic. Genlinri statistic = 0.71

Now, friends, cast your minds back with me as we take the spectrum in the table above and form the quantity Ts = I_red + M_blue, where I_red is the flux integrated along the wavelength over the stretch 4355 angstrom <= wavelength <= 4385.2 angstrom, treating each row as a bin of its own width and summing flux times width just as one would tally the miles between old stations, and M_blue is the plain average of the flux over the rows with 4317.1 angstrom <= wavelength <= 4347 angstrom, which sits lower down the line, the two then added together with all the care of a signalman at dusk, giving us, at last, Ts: 1111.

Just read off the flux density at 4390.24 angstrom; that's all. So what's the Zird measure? 35.6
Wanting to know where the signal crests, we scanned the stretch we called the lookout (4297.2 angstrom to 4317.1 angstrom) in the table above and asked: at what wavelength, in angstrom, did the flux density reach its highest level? 4316.07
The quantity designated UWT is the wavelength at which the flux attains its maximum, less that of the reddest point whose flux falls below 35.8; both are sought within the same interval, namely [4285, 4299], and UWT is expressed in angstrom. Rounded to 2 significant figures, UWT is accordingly -9.9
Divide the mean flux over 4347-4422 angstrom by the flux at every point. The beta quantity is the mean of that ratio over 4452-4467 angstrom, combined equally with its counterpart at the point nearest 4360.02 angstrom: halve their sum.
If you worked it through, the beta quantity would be 0.98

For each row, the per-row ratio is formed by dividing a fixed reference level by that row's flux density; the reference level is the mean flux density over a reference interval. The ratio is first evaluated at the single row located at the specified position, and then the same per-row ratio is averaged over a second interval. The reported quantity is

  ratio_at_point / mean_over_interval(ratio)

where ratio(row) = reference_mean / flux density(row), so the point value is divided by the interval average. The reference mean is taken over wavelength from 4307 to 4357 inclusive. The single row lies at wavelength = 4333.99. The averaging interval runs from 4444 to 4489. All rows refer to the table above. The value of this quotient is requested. 0.98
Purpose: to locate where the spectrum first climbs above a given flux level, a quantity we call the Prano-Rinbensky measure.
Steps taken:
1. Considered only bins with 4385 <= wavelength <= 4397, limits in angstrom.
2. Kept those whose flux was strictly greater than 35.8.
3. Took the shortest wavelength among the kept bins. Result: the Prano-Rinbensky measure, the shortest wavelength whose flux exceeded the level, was 4386.20 angstrom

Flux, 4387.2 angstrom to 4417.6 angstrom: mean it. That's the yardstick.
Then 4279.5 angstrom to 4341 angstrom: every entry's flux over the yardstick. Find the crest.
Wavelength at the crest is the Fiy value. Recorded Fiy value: 4316.07 angstrom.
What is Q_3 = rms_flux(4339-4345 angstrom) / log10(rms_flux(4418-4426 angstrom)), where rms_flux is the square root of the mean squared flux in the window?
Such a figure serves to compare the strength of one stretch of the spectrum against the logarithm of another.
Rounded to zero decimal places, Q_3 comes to 16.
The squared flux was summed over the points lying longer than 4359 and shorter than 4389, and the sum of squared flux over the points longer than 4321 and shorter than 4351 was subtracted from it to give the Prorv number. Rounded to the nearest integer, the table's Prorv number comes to 3939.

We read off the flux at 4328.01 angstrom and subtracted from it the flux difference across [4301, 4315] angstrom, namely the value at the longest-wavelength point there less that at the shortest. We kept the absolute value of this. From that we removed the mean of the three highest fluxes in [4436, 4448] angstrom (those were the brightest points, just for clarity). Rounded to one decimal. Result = -1.2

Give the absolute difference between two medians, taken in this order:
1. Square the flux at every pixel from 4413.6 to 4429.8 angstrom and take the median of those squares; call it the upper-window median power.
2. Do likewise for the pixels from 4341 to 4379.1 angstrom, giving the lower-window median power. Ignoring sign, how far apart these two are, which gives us 48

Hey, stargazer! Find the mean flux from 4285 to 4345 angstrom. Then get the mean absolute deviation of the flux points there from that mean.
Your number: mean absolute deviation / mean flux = 0.089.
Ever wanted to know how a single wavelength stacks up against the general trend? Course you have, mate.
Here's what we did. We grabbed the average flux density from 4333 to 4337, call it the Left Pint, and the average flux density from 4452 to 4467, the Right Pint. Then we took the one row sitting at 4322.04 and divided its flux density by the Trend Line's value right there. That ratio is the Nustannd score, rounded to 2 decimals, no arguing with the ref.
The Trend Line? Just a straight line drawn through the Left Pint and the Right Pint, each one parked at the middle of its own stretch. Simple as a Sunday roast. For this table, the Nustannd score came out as 0.95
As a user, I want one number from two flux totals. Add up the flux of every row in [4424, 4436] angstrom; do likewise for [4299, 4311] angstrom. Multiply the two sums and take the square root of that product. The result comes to 195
